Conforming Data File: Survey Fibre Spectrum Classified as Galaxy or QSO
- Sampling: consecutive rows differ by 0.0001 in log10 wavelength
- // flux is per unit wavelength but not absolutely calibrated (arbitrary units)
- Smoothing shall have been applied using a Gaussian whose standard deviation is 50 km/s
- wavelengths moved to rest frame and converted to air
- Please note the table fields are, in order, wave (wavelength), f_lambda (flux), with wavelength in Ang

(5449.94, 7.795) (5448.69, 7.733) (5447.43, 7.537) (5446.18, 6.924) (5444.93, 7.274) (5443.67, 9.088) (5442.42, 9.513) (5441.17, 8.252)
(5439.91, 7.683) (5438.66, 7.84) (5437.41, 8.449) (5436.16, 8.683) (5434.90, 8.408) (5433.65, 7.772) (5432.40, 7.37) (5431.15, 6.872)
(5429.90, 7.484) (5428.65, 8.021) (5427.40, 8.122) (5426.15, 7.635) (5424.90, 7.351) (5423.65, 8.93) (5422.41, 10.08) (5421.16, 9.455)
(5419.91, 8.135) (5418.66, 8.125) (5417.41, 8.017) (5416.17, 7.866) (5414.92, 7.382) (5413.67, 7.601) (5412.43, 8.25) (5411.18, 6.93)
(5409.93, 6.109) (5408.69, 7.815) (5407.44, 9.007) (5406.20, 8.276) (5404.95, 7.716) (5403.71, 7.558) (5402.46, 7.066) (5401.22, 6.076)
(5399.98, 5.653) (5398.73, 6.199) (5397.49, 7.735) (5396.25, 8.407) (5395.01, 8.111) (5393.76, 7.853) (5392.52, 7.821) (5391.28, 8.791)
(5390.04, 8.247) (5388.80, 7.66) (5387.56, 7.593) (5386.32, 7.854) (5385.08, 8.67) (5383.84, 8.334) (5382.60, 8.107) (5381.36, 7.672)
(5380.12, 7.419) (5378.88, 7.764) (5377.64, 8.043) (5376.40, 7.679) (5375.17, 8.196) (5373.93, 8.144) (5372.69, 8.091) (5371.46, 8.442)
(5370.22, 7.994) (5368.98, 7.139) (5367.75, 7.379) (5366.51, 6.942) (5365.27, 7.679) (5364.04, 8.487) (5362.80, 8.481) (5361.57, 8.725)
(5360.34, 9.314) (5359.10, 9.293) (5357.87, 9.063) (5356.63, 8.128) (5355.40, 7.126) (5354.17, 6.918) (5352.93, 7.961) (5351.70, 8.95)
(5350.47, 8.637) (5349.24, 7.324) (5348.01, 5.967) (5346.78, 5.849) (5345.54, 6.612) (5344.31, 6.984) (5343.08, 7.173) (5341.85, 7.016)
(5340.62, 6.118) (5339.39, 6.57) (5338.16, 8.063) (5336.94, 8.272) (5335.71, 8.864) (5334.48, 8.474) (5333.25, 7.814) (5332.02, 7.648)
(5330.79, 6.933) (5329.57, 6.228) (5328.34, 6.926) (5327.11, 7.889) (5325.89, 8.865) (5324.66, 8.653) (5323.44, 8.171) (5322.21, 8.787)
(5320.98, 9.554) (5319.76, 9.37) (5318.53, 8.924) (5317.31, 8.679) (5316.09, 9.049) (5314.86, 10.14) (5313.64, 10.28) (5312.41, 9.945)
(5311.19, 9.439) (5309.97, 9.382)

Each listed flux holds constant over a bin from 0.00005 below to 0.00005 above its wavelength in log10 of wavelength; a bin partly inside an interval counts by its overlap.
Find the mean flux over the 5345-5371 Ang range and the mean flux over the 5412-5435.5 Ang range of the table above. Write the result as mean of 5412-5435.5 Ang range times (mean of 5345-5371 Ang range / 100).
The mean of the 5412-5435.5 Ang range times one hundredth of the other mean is 0.63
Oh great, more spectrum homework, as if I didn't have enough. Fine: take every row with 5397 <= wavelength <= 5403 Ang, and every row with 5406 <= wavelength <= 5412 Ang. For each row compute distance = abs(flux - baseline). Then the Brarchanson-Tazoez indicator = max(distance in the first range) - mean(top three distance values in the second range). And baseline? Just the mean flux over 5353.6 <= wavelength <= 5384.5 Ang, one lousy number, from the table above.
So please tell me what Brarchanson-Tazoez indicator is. 1.04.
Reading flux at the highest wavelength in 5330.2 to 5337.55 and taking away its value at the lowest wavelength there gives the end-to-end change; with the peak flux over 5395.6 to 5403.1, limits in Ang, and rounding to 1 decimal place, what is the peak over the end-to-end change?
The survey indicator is 6.3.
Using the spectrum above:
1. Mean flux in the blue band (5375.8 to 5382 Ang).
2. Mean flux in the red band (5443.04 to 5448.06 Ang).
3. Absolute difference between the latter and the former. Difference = 0.0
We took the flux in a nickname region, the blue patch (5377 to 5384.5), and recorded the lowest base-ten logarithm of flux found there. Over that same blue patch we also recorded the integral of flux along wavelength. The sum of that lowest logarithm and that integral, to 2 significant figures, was 60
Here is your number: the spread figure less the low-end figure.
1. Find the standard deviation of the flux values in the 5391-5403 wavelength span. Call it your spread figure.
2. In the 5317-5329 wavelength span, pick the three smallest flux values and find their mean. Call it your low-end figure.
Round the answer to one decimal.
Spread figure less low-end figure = -6.6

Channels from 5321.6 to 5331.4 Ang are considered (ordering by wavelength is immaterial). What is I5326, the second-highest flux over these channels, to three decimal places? 8.787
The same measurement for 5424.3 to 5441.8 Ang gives 8.449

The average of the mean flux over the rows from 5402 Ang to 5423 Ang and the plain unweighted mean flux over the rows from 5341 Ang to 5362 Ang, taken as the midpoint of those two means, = 7.8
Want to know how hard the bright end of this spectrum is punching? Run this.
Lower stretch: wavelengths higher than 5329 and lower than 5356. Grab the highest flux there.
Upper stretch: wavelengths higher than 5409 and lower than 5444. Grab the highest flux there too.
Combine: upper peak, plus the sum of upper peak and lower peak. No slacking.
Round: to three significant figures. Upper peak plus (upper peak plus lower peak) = 29.1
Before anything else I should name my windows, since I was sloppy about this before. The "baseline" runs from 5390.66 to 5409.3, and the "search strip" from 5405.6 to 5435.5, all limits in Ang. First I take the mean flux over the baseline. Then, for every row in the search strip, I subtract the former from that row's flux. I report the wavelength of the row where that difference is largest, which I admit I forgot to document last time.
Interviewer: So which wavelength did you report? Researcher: 5422.41 Ang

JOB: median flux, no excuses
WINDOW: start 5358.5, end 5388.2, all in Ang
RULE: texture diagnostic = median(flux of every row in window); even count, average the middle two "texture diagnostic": 8.07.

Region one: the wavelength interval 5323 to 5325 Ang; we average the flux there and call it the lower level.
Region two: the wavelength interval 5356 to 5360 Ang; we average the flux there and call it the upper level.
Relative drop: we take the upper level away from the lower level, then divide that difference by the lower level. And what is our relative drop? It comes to -0.05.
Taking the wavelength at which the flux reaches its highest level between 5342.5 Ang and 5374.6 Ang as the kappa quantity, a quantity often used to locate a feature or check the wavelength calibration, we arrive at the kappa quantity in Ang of 5360.34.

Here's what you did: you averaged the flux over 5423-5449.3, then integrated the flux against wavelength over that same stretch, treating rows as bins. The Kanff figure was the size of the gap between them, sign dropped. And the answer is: 201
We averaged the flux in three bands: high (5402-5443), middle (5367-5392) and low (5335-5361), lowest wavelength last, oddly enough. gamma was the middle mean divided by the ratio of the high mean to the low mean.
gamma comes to 7.6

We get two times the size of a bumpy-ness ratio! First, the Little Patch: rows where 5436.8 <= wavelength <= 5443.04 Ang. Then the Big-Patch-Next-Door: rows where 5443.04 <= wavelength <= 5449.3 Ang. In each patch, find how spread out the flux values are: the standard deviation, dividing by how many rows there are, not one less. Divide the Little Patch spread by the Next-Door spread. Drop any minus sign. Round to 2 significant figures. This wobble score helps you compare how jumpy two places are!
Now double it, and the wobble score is 1.7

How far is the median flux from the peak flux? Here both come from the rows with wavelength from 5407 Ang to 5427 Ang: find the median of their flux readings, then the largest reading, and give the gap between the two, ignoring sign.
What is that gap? 2.1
